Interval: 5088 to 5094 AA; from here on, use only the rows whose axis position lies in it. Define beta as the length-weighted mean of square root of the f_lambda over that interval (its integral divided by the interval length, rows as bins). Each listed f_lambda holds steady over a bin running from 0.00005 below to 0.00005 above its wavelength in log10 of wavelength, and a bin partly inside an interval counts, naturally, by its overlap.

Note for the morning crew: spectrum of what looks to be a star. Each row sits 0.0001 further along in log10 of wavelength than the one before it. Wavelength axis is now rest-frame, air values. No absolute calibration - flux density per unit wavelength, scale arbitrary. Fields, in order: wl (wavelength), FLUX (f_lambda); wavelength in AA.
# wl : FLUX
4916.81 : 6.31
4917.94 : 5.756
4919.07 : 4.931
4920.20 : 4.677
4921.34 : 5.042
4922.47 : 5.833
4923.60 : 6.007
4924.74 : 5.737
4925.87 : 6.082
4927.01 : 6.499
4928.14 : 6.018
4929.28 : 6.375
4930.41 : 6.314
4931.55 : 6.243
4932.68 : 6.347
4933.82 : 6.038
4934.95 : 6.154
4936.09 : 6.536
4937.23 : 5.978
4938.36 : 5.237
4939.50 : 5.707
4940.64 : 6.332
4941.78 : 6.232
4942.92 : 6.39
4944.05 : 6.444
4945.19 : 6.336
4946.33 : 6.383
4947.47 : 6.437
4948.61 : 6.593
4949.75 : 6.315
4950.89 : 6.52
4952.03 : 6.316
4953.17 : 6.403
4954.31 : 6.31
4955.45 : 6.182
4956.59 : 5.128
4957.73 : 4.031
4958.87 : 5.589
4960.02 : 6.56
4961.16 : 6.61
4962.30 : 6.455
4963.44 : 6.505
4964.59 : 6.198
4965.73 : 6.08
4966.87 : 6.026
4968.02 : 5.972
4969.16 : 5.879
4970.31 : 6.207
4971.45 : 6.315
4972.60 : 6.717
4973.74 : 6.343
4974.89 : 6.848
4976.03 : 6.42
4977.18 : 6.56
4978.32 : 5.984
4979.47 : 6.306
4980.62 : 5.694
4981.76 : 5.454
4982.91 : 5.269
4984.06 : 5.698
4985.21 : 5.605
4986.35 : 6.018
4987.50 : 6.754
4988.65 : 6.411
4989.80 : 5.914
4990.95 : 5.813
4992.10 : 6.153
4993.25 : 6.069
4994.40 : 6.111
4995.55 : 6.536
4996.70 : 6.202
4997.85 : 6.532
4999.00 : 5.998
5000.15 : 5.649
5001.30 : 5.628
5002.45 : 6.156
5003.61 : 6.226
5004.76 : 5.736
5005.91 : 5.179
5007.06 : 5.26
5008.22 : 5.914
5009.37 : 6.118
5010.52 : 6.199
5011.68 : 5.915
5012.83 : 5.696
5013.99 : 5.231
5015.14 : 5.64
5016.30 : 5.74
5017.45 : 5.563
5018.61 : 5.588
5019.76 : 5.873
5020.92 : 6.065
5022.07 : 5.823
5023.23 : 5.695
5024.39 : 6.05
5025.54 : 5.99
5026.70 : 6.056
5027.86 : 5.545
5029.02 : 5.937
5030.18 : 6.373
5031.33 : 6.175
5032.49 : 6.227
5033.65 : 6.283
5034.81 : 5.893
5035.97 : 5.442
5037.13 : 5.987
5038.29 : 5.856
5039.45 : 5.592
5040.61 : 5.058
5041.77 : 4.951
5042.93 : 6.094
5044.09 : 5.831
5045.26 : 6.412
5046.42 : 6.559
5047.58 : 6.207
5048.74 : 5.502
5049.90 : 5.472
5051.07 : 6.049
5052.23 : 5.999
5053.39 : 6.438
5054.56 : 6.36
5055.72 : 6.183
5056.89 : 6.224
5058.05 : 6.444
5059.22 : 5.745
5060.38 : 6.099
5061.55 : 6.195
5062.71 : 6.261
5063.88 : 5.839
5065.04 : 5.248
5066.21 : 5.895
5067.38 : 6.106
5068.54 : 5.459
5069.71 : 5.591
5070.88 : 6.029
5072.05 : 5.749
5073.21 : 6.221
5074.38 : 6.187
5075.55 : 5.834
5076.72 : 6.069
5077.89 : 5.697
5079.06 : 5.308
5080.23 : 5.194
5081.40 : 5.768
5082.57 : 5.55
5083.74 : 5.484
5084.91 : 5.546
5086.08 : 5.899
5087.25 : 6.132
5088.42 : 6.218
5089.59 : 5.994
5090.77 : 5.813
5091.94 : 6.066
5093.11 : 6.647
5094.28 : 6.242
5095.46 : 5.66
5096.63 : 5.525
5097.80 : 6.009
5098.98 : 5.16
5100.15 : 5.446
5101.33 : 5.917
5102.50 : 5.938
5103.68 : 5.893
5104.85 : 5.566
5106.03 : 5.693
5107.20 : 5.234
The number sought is 2.48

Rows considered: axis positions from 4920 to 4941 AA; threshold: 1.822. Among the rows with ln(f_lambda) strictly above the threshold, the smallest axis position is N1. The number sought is 4927.01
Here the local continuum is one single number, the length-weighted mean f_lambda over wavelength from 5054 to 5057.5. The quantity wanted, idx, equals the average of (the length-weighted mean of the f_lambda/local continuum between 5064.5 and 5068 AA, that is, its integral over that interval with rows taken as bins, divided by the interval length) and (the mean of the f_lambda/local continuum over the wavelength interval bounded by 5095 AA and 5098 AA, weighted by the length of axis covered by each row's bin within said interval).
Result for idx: 0.92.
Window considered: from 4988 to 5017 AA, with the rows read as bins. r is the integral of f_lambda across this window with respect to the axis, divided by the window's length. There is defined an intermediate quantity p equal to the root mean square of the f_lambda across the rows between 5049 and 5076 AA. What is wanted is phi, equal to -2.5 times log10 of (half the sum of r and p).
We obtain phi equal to -1.94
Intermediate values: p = 5.99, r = 5.92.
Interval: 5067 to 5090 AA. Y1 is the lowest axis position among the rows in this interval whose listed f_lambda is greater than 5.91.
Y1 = 5067.38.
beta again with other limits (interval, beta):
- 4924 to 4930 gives 2.48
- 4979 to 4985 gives 2.38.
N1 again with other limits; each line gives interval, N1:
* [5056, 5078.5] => 5056.89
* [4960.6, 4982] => 4961.16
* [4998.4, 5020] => 5003.61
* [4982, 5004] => 4987.50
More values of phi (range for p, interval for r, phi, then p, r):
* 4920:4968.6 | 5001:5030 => -1.94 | 6.10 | 5.80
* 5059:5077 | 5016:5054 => -1.93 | 5.91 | 5.89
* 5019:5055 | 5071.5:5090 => -1.92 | 5.94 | 5.80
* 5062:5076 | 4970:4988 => -1.95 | 5.88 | 6.14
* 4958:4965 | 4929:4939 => -1.99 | 6.33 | 6.13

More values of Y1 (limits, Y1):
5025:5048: 5025.54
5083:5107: 5087.25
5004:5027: 5008.22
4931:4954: 4931.55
